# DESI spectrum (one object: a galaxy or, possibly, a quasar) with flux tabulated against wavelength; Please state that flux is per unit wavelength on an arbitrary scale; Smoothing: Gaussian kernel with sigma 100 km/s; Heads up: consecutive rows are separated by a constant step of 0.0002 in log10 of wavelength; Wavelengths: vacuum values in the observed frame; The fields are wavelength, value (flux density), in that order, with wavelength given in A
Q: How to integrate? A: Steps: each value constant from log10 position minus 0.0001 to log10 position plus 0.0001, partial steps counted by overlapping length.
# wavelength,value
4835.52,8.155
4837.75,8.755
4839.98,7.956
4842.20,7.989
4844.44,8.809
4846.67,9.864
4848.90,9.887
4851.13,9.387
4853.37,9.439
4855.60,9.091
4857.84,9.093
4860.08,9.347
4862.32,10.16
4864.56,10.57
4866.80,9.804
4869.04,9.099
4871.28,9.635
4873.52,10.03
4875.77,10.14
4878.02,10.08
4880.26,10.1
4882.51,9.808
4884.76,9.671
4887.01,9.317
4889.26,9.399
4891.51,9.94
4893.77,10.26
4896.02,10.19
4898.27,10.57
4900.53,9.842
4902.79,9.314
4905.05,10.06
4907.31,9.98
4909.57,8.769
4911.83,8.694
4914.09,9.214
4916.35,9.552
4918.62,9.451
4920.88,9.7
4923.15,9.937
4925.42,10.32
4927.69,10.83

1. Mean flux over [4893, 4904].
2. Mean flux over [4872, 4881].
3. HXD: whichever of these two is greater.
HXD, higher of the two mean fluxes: 10.1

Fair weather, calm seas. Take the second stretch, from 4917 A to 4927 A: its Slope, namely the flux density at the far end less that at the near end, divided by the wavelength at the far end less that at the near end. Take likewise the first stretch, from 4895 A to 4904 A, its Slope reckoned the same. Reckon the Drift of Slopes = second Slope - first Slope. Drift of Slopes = 0.26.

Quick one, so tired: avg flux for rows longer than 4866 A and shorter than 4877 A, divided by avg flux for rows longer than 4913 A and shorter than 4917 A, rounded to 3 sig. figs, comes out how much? 1.04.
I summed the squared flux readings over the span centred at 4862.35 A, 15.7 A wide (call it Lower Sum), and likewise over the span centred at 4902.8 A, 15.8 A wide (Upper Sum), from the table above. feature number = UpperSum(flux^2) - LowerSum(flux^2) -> 30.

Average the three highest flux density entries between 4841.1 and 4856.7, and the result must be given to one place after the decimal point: 9.7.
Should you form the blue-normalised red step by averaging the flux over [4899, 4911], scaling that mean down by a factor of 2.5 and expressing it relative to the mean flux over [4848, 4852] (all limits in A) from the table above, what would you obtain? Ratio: 0.398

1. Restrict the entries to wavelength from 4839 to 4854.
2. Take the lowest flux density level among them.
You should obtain 7.956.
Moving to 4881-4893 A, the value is 9.317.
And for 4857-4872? 9.093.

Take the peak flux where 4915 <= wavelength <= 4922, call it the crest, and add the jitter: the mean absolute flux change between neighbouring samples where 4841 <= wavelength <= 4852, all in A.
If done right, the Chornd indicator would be 10.3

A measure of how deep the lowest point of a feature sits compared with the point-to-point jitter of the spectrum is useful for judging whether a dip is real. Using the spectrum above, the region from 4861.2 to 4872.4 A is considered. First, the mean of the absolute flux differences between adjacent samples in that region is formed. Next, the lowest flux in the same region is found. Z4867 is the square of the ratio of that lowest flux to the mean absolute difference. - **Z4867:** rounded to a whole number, 227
